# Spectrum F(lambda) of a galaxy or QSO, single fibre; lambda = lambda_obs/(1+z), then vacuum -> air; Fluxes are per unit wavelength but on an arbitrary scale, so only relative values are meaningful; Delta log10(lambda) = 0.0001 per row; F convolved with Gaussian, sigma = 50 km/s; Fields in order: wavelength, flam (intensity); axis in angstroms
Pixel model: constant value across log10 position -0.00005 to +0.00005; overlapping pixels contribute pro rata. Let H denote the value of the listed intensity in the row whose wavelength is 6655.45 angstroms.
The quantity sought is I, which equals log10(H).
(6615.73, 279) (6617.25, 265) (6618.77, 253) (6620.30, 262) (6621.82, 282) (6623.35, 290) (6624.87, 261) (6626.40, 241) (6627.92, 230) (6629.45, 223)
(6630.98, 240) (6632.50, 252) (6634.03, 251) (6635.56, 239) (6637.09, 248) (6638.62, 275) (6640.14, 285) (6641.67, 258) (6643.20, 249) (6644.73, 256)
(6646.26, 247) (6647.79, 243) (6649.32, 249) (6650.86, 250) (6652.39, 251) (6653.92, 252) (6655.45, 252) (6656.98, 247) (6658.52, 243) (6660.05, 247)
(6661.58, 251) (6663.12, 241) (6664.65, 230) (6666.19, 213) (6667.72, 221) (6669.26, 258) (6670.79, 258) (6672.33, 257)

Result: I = 2.40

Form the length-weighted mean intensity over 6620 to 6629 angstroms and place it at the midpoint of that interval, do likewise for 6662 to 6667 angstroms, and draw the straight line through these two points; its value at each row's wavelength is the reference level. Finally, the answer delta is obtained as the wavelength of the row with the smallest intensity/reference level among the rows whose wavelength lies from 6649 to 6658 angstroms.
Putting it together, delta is 6649.32 angstroms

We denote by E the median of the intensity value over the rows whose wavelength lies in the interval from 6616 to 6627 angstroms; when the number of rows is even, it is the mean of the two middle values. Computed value 262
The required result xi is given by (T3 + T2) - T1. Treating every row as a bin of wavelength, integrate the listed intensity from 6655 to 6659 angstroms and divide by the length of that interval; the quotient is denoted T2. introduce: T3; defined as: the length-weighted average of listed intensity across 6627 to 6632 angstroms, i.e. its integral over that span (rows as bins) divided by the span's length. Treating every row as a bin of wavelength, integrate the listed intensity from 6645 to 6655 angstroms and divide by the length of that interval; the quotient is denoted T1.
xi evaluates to 231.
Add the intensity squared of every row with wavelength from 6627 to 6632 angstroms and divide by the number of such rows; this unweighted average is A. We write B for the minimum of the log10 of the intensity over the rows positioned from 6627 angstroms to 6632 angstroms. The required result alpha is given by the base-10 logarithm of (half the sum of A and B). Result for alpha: 4.427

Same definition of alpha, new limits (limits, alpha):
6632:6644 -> 4.521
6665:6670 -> 4.428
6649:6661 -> 4.491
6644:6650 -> 4.491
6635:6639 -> 4.510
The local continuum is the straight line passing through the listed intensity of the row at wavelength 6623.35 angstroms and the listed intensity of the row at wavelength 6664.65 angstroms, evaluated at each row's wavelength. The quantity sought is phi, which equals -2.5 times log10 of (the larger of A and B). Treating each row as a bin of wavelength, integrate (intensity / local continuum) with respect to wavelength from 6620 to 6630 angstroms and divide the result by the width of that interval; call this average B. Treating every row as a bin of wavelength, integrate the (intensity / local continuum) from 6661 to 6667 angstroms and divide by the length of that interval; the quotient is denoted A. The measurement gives -0.01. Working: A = 1.01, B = 0.89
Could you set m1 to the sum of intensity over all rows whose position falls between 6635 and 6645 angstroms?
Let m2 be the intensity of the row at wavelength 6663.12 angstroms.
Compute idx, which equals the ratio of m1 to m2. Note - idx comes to 7.5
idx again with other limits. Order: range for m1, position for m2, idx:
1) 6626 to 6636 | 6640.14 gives 5.9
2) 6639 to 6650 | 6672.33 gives 7.0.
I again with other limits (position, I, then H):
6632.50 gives 2.40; 252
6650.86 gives 2.40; 250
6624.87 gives 2.42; 261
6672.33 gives 2.41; 257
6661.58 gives 2.40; 251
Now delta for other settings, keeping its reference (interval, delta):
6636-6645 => 6637.09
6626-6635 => 6629.45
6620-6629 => 6627.92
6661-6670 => 6666.19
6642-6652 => 6647.79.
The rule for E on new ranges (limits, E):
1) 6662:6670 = 230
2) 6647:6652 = 249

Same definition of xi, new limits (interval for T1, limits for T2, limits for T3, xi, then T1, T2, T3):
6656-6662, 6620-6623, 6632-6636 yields 276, 247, 276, 247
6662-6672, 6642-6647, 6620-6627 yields 281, 238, 251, 268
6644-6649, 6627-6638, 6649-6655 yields 243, 249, 241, 251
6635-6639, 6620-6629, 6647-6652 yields 254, 253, 260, 247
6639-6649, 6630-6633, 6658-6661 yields 233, 257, 244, 246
